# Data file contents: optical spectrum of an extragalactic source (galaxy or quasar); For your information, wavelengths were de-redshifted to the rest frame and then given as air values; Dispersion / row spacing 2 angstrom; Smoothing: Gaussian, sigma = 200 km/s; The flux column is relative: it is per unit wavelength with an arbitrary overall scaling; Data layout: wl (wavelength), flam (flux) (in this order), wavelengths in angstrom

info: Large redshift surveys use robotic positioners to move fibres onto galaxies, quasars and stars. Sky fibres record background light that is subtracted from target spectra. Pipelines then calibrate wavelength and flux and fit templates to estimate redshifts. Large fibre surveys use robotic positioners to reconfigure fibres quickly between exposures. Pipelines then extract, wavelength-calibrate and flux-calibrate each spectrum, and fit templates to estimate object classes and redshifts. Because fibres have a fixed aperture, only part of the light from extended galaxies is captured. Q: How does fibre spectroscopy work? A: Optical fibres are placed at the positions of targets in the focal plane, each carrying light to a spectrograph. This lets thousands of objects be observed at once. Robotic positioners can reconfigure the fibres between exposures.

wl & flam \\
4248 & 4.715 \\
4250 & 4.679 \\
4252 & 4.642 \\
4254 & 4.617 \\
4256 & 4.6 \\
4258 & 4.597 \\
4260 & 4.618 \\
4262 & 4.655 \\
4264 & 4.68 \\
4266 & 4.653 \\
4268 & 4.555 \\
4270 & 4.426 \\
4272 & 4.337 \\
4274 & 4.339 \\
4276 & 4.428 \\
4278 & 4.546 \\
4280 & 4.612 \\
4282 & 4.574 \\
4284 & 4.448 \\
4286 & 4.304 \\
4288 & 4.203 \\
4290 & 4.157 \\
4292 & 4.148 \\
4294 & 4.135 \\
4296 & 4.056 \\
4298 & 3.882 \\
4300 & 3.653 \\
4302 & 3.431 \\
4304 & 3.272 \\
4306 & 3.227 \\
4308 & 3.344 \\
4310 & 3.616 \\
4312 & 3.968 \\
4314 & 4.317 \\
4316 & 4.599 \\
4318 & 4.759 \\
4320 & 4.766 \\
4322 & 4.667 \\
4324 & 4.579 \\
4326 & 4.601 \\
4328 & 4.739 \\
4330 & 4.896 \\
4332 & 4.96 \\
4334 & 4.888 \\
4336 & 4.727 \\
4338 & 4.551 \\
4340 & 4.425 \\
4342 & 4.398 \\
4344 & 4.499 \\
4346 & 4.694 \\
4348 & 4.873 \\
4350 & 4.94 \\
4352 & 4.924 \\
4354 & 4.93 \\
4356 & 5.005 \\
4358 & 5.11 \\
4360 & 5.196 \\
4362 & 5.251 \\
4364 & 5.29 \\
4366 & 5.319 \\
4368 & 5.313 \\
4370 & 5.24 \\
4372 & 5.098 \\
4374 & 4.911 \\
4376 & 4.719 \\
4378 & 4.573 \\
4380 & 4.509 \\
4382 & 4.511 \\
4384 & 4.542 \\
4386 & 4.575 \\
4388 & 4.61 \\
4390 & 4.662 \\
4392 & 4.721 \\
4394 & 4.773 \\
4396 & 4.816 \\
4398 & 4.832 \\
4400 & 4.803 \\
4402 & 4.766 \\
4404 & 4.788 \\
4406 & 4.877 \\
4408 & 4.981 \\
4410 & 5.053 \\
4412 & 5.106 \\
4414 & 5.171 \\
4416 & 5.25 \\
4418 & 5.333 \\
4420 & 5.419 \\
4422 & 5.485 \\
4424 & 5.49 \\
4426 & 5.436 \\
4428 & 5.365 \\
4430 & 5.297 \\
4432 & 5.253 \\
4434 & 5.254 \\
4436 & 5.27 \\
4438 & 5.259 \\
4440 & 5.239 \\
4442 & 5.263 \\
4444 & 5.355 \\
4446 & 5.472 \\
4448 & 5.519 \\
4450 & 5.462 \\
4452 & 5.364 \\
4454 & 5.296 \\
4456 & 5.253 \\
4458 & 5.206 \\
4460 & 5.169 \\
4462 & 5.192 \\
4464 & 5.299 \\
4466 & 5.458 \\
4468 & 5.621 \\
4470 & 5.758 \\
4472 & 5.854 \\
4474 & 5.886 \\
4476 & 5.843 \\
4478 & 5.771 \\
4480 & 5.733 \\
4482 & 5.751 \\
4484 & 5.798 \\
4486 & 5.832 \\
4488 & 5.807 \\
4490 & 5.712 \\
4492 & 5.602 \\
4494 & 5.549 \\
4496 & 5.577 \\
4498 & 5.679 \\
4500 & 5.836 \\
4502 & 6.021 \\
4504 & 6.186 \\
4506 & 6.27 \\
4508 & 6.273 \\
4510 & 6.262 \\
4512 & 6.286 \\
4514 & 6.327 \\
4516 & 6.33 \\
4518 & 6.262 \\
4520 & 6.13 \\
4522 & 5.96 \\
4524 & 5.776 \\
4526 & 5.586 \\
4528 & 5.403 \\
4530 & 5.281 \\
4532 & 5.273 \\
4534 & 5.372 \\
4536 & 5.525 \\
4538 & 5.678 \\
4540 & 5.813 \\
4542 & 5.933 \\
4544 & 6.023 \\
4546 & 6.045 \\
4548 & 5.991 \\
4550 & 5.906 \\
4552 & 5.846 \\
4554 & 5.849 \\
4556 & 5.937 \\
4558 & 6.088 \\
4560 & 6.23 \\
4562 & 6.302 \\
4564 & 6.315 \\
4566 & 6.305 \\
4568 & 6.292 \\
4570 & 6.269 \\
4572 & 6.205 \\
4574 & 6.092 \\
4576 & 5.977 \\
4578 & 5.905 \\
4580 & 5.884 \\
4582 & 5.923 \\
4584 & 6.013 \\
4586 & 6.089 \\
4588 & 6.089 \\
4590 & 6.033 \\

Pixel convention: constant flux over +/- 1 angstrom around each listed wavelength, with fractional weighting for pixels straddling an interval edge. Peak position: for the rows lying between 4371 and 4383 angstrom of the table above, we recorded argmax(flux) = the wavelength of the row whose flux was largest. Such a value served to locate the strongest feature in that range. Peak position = 4372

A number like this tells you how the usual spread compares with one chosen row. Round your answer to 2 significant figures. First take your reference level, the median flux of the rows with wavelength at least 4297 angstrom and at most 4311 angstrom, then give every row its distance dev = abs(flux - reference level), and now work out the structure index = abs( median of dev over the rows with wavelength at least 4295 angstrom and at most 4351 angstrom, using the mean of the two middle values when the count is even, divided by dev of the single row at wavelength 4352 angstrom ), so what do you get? 0.76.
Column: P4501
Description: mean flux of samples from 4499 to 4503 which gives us 5.9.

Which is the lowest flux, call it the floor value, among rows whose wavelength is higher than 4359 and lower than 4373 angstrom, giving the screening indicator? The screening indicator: 5.098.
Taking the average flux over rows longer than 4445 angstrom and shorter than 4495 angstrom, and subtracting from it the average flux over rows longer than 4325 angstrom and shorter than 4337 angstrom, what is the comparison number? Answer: 0.8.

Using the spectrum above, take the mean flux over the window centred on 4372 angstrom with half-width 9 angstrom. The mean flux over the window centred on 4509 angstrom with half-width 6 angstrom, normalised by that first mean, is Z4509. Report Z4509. 1.25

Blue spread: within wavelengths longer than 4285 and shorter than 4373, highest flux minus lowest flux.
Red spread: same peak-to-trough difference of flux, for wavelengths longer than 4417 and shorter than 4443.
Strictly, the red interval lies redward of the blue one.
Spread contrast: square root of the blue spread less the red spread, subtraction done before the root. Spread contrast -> 1.36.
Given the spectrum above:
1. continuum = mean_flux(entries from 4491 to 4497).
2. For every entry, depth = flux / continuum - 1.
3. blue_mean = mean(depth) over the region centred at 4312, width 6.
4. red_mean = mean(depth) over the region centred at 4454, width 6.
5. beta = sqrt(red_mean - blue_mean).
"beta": 0.49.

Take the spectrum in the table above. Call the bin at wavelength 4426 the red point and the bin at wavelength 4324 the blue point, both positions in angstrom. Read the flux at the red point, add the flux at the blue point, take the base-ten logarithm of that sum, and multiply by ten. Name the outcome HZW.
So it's 10.0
